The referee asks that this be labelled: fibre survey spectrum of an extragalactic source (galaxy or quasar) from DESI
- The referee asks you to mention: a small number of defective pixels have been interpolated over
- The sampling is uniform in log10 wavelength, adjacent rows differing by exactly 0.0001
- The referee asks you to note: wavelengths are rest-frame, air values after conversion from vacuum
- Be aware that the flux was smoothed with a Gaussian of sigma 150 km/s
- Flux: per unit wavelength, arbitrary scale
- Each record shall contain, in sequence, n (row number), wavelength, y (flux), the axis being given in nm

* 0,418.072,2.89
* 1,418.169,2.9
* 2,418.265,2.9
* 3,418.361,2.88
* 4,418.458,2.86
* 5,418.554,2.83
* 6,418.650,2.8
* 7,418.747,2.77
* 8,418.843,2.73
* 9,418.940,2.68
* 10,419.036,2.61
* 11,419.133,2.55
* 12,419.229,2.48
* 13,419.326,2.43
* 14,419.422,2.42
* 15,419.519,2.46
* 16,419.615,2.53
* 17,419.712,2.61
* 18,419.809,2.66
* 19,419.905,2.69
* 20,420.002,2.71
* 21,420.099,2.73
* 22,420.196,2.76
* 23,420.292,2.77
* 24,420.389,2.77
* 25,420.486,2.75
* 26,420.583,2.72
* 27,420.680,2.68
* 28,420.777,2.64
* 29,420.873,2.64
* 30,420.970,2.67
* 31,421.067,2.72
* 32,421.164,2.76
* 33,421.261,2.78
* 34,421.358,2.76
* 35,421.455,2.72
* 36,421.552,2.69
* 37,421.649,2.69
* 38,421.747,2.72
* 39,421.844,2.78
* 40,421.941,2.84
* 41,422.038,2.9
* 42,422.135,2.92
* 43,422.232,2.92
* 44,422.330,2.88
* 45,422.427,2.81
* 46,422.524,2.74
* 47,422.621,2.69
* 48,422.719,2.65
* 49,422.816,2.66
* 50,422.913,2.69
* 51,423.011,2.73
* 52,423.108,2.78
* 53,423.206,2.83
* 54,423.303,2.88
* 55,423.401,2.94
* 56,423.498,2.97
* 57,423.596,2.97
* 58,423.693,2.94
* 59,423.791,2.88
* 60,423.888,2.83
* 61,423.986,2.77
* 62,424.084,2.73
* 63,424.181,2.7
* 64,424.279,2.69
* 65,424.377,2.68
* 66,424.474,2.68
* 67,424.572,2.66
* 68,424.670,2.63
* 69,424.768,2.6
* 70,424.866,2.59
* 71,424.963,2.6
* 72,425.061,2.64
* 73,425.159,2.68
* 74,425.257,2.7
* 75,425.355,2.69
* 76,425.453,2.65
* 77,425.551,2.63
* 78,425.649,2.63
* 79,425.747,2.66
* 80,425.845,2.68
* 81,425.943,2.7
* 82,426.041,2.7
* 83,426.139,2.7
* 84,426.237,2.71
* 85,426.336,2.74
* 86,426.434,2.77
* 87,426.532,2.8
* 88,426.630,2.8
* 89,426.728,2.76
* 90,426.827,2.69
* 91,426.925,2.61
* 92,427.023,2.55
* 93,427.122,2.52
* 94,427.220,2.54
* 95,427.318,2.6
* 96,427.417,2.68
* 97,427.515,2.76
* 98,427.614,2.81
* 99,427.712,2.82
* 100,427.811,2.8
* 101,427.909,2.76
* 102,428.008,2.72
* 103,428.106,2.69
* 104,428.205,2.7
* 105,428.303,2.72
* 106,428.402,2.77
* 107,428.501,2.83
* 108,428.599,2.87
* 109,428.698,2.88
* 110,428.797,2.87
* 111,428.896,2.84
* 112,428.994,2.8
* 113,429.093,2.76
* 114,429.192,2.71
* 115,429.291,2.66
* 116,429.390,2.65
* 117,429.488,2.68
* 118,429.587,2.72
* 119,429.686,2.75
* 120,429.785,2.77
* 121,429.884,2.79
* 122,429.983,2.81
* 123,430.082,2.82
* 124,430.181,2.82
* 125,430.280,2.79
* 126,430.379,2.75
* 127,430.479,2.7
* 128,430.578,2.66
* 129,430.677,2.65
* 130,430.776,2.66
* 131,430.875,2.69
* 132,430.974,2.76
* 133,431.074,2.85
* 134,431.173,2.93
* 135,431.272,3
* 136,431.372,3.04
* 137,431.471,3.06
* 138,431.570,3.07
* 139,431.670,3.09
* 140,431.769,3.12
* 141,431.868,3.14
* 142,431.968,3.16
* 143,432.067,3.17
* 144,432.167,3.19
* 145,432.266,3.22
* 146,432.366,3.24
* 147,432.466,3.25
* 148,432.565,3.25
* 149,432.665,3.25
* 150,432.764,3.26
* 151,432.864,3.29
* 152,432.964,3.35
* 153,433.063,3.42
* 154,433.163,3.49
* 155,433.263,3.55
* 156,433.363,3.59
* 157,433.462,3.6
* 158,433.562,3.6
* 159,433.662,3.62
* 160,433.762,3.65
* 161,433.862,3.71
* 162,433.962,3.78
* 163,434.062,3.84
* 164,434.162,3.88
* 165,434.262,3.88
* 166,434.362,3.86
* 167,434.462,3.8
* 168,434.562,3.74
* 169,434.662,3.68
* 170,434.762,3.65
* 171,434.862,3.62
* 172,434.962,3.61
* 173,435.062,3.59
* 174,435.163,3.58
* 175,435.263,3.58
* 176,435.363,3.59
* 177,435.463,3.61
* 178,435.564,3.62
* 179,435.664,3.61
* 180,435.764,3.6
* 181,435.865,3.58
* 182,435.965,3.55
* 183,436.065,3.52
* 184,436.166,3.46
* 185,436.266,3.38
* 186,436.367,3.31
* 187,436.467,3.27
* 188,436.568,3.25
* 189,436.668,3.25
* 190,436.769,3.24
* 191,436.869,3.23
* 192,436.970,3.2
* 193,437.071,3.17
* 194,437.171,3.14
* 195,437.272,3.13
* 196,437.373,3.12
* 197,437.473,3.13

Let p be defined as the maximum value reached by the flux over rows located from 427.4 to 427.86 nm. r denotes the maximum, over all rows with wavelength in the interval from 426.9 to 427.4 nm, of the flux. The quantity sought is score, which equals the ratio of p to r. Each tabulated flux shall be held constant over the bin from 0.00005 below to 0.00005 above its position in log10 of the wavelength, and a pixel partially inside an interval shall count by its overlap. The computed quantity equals 1.08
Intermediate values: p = 2.82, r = 2.61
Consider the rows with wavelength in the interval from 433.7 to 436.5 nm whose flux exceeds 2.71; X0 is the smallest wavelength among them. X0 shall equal 433.762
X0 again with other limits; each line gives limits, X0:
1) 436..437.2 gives 436.065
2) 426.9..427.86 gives 427.515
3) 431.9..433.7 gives 431.968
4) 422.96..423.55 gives 423.011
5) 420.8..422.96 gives 421.067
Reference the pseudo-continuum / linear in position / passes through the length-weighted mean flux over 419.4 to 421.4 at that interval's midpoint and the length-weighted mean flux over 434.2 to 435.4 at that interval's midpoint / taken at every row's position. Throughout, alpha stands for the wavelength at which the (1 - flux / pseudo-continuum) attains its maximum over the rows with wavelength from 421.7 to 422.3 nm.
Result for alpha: 421.747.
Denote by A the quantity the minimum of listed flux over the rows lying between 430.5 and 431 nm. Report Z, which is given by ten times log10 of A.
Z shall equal 4.23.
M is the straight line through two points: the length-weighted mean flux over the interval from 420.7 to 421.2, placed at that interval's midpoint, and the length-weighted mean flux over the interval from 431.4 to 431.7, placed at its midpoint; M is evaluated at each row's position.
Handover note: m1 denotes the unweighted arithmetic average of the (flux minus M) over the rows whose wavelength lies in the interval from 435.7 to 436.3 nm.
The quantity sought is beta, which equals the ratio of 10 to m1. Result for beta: 35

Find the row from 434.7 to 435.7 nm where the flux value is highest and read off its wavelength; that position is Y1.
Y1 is 434.762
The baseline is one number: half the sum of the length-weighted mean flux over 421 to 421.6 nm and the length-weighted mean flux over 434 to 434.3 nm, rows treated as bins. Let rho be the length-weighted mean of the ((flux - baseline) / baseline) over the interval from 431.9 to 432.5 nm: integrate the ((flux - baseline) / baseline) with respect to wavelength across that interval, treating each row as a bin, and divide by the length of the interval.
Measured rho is -0.03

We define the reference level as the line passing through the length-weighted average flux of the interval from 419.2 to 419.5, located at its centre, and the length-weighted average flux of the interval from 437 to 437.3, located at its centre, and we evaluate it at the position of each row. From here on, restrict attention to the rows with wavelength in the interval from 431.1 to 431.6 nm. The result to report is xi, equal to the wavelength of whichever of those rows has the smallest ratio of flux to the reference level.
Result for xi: 431.173 nm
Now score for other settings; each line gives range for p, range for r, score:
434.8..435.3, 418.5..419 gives 1.28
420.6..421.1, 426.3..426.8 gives 0.97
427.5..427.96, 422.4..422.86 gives 1.00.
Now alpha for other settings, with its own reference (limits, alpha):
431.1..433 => 431.173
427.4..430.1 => 429.390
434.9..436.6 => 436.568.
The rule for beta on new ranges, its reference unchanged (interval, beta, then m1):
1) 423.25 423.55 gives 65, 0.2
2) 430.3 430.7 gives -29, -0.3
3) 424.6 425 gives -45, -0.2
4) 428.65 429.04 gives -80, -0.1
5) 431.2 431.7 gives -632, 0.0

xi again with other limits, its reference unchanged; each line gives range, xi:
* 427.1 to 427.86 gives 427.122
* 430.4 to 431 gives 430.677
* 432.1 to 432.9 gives 432.167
